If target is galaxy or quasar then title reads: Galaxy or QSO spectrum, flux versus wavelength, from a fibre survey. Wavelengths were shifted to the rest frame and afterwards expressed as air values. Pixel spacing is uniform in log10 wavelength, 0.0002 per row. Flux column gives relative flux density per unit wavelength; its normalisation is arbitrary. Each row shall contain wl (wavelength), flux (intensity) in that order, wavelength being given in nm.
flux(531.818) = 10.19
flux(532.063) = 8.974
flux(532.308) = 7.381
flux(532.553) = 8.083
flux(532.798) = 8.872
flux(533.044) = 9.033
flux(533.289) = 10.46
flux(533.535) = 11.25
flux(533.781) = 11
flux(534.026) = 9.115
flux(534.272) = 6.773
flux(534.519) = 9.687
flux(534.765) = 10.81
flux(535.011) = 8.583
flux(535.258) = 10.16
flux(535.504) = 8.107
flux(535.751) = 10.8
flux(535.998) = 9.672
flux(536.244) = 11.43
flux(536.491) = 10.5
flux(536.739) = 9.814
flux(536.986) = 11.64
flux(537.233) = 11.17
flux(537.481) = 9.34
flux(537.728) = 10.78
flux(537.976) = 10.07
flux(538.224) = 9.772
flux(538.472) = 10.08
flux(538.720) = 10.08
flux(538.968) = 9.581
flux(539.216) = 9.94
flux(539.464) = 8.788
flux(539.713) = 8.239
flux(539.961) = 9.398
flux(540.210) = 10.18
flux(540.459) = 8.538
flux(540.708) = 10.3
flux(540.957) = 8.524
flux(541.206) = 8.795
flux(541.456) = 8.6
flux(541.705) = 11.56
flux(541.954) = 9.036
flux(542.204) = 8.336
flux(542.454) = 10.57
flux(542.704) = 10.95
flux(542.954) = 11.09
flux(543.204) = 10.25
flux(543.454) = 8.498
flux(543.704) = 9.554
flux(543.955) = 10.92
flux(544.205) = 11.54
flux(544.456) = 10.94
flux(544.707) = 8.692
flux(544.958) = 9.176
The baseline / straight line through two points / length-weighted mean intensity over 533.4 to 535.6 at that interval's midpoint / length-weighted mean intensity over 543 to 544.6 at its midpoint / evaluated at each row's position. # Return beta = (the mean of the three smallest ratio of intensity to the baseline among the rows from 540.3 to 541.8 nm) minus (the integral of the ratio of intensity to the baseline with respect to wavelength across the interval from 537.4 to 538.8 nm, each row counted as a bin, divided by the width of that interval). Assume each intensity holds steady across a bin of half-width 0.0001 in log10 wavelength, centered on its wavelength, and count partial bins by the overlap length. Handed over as -0.17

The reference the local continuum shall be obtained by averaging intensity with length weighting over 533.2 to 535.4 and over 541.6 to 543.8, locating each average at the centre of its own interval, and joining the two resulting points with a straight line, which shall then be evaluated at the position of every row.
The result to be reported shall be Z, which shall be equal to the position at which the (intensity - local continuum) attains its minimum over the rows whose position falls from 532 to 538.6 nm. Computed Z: 534.272 nm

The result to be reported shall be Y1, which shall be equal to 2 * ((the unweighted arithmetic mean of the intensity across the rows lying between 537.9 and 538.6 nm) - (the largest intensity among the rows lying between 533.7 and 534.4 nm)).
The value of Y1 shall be -2.1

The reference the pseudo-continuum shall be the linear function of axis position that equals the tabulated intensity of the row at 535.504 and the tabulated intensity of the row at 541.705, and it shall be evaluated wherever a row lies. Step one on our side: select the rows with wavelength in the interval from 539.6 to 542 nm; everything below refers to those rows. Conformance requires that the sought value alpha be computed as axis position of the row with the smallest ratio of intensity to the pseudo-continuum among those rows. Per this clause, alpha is 541.456 nm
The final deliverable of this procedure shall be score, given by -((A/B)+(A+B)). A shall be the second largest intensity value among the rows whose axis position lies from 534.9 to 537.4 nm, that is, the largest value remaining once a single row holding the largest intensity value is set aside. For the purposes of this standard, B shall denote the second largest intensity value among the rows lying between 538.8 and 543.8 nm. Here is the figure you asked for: -23.6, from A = 11.43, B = 11.09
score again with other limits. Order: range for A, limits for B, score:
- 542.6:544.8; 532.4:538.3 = -23.5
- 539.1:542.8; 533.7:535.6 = -22.8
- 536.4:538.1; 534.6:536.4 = -23.0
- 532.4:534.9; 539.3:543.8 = -23.1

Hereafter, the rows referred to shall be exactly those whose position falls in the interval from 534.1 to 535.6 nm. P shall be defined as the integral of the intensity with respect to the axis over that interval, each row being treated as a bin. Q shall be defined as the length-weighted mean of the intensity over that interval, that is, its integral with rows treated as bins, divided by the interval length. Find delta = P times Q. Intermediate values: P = 13.6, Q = 9.0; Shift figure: 123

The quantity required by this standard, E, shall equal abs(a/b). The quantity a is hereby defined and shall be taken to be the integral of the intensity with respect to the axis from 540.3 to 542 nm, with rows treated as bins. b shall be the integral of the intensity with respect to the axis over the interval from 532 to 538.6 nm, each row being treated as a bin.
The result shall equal 0.2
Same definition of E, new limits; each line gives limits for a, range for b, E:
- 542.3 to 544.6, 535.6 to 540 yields 0.5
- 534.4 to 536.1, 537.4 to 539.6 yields 0.8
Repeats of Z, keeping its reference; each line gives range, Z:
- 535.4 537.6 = 535.504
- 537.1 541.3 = 539.713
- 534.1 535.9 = 534.272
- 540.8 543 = 542.204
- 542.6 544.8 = 543.454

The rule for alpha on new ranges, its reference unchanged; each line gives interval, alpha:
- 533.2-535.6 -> 534.272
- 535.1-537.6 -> 535.504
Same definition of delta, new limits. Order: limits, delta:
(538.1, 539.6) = 141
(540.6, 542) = 126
